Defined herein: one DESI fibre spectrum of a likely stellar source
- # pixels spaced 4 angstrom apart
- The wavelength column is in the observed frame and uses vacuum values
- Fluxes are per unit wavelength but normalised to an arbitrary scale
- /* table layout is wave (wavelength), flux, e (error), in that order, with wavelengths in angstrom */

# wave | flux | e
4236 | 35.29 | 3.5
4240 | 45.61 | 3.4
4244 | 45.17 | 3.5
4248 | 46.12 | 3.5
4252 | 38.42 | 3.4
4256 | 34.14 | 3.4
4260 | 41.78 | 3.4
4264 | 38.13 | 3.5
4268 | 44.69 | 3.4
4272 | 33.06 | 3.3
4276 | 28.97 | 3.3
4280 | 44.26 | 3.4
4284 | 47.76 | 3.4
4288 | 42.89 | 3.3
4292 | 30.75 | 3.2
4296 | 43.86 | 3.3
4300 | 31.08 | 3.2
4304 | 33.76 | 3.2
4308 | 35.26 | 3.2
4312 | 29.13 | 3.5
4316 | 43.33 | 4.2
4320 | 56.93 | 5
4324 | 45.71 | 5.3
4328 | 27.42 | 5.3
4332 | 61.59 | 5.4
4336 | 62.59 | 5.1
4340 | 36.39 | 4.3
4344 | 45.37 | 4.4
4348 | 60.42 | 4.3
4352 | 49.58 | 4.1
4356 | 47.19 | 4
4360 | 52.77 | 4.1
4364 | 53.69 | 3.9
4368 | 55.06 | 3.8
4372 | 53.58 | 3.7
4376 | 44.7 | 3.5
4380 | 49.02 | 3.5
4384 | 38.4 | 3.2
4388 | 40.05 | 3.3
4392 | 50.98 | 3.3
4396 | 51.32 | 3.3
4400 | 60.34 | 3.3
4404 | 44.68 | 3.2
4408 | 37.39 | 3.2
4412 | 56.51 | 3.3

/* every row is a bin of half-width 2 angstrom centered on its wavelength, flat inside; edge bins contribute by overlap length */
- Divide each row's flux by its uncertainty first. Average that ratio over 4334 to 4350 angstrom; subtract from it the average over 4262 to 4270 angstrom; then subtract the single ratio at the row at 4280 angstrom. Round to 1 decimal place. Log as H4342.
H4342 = -13.8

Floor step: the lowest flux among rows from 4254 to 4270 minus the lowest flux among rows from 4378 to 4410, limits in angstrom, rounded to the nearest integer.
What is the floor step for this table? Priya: -3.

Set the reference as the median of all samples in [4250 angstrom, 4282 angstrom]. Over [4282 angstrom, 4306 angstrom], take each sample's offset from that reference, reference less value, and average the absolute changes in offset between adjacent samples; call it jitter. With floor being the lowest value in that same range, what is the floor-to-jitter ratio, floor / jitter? 3.4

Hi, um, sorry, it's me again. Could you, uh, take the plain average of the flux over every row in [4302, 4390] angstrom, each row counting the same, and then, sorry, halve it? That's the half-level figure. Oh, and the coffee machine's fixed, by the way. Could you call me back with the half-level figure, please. 23.2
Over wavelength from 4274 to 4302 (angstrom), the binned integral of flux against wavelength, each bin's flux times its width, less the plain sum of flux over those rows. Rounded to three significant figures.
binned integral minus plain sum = 809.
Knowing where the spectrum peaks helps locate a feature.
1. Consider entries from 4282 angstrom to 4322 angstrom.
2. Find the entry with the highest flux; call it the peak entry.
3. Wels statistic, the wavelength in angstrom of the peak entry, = 4320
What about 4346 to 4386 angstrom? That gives 4348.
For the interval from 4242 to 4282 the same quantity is 4248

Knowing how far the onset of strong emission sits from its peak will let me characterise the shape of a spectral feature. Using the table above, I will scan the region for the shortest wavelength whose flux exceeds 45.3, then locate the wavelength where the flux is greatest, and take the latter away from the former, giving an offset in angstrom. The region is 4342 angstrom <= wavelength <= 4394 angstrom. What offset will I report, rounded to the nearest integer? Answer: -4 angstrom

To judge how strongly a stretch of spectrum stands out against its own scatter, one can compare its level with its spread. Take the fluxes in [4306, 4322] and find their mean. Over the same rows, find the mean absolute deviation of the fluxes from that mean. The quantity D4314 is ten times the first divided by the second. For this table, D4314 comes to 46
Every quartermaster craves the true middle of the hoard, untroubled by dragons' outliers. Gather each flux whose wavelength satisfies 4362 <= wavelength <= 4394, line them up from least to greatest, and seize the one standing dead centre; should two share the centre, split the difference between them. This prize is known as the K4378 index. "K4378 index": 50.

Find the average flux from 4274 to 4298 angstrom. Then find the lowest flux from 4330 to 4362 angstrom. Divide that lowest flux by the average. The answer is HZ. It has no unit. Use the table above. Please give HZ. 0.92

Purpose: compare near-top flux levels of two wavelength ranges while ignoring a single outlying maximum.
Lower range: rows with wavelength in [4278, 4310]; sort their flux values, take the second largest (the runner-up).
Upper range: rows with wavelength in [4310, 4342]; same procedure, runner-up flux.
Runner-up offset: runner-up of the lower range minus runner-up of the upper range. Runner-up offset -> -17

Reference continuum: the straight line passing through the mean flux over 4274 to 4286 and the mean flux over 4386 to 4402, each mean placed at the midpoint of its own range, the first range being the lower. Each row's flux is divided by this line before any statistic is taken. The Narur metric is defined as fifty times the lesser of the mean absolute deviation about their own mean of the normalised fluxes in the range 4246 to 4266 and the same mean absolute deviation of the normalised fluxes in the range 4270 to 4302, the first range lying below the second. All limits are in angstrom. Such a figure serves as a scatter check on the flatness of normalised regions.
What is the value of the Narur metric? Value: 4.7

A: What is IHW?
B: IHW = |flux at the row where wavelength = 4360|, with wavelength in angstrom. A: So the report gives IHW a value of 53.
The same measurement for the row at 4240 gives 46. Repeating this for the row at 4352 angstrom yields 50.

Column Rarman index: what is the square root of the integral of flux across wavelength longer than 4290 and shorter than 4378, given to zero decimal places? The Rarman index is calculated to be 63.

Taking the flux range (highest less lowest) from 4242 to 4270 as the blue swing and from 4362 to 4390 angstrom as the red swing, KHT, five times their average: 72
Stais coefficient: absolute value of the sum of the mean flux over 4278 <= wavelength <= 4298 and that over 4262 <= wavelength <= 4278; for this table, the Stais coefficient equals 78.1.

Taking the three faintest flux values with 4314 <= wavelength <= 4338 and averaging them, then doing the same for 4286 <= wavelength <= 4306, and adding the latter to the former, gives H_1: 71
